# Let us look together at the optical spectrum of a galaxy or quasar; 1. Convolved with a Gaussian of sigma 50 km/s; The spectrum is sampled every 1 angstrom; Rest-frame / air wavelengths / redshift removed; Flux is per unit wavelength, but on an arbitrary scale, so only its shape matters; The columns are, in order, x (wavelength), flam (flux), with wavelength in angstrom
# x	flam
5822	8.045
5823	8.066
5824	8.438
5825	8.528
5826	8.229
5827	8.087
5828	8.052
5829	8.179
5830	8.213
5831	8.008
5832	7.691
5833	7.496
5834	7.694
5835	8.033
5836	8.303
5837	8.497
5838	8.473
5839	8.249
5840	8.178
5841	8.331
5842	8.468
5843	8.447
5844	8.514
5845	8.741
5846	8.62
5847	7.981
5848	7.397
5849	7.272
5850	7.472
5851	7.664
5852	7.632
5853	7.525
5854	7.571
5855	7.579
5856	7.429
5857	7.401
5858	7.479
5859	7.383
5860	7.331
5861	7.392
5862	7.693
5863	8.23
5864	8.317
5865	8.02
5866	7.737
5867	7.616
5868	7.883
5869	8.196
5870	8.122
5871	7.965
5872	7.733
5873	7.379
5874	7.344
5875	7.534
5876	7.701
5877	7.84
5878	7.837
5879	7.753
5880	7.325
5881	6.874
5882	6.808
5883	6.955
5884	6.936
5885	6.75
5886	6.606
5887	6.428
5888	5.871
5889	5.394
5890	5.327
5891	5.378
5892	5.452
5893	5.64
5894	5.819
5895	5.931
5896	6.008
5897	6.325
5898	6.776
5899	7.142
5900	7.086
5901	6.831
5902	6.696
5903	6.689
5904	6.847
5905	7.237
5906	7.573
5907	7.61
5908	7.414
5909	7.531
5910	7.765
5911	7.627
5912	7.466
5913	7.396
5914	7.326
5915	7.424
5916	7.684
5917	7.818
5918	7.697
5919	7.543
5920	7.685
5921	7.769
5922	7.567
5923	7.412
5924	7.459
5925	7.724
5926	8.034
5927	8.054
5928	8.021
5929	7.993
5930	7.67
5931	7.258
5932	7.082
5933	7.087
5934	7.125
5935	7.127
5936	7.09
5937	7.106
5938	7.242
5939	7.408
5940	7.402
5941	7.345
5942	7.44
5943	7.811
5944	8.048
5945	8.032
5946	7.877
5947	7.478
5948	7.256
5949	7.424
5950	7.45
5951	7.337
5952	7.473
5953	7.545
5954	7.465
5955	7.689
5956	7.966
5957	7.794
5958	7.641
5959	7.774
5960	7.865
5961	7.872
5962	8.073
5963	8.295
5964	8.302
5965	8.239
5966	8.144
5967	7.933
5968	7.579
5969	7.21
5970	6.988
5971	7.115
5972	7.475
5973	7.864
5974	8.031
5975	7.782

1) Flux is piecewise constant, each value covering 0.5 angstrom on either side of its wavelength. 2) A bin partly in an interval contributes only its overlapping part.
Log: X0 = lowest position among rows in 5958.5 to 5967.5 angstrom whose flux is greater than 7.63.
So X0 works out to 5959 angstrom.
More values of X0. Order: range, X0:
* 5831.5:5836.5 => 5832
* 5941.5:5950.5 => 5943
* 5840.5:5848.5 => 5841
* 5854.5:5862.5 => 5862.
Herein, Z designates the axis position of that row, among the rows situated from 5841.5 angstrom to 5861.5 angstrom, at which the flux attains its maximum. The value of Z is 5845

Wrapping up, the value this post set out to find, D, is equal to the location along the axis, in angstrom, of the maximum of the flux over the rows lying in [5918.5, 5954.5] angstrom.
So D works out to 5927 angstrom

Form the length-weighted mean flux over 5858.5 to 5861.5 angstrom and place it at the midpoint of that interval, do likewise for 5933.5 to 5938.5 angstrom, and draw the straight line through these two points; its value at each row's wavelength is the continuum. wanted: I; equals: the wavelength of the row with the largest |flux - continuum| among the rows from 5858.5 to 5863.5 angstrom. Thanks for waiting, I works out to 5863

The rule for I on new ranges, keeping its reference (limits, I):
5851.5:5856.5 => 5852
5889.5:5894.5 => 5890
